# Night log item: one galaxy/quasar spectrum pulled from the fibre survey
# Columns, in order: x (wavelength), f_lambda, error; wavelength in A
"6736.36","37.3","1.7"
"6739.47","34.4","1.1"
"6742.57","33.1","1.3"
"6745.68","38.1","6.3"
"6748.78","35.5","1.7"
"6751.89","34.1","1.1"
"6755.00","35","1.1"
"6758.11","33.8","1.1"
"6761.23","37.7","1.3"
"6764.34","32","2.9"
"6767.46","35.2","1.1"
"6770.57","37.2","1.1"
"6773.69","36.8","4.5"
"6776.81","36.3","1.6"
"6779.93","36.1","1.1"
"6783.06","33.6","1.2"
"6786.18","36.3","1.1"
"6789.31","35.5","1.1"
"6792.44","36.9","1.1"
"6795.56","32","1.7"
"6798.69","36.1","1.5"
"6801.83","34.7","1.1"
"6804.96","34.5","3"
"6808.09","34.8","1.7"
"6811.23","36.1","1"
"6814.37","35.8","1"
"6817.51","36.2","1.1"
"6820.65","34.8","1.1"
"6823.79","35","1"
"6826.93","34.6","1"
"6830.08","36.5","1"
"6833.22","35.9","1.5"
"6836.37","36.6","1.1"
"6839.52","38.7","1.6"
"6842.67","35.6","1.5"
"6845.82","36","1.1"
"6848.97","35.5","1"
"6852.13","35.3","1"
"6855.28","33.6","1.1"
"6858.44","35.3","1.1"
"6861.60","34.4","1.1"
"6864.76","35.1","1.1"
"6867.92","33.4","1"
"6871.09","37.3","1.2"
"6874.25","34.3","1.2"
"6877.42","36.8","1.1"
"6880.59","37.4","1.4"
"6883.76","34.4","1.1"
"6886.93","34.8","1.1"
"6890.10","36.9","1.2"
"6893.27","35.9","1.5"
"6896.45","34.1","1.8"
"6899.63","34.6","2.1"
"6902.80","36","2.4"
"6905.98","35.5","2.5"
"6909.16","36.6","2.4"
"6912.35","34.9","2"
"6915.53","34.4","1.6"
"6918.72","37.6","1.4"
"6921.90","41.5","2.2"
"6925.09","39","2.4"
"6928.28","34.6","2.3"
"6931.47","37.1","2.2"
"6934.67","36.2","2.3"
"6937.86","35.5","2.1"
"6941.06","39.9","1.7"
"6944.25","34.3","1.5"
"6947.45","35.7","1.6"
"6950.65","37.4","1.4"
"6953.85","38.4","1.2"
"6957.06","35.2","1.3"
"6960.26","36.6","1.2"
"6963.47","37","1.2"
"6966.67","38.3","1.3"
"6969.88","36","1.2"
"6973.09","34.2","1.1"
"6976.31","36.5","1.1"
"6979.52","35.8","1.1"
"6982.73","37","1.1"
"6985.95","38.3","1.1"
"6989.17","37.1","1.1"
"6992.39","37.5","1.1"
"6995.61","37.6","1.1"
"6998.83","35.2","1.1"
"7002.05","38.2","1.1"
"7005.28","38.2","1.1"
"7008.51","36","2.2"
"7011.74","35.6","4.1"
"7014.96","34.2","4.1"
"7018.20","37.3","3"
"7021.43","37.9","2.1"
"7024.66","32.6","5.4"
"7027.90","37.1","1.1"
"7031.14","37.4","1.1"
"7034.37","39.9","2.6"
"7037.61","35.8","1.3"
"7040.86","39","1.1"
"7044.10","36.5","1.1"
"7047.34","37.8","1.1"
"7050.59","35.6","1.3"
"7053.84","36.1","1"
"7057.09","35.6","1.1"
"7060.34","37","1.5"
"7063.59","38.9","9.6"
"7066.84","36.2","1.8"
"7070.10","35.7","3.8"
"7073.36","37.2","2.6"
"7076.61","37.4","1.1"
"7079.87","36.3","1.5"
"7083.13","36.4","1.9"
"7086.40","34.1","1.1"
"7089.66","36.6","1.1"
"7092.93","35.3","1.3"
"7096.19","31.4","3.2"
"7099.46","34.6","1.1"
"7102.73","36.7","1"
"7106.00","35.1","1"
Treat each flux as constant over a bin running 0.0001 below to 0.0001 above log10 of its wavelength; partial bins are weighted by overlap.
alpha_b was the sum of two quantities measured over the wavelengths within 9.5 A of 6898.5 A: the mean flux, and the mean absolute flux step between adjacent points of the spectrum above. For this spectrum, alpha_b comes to 36.5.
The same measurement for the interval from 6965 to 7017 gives 38.0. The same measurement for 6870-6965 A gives 38.3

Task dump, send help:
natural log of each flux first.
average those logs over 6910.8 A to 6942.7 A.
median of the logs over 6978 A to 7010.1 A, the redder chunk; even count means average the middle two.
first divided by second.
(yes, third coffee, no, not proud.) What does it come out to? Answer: 1.00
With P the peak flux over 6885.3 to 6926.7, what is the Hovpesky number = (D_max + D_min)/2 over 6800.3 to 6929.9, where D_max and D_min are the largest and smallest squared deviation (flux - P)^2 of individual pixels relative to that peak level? 33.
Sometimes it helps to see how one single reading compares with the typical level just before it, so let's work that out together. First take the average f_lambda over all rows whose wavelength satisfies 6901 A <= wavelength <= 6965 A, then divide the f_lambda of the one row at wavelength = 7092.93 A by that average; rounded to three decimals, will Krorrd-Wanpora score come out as 0.963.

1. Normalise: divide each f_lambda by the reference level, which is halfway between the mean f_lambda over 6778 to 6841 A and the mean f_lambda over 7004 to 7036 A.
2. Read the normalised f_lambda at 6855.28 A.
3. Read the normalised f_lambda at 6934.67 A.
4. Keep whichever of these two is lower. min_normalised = 0.93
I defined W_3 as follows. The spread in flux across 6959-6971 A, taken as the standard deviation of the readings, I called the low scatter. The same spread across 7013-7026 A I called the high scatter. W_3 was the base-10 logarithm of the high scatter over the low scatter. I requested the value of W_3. 0.4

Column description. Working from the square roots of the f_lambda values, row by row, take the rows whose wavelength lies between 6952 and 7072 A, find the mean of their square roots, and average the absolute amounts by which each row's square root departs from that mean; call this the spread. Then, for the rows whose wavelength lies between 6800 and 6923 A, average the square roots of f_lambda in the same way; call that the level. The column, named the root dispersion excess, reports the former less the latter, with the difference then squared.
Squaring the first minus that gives 34.5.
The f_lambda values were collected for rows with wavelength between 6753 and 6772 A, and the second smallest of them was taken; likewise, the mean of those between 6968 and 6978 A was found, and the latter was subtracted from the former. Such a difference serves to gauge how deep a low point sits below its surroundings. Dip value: -1.8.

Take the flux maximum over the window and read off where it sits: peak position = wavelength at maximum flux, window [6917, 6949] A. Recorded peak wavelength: 6921.90 A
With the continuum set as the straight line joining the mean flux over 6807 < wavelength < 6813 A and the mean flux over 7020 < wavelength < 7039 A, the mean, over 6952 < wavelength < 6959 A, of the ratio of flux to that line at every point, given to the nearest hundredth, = 1.01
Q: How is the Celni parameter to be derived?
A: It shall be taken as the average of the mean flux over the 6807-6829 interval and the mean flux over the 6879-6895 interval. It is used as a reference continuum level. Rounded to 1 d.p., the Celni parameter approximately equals 35.6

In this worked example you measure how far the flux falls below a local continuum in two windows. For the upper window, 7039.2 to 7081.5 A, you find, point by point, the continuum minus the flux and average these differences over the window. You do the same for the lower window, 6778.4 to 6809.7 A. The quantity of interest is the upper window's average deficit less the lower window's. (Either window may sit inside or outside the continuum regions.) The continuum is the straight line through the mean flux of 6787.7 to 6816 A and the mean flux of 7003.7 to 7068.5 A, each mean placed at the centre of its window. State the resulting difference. -0.02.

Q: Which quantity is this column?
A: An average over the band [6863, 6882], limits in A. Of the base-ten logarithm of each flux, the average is 1.552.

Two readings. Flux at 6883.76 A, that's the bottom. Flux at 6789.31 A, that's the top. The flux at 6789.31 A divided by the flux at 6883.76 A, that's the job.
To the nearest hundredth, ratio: 1.03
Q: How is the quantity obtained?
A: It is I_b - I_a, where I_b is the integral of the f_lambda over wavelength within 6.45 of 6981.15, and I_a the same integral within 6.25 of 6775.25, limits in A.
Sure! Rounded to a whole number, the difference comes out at 18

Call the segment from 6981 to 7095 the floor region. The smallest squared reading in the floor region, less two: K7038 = 1061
